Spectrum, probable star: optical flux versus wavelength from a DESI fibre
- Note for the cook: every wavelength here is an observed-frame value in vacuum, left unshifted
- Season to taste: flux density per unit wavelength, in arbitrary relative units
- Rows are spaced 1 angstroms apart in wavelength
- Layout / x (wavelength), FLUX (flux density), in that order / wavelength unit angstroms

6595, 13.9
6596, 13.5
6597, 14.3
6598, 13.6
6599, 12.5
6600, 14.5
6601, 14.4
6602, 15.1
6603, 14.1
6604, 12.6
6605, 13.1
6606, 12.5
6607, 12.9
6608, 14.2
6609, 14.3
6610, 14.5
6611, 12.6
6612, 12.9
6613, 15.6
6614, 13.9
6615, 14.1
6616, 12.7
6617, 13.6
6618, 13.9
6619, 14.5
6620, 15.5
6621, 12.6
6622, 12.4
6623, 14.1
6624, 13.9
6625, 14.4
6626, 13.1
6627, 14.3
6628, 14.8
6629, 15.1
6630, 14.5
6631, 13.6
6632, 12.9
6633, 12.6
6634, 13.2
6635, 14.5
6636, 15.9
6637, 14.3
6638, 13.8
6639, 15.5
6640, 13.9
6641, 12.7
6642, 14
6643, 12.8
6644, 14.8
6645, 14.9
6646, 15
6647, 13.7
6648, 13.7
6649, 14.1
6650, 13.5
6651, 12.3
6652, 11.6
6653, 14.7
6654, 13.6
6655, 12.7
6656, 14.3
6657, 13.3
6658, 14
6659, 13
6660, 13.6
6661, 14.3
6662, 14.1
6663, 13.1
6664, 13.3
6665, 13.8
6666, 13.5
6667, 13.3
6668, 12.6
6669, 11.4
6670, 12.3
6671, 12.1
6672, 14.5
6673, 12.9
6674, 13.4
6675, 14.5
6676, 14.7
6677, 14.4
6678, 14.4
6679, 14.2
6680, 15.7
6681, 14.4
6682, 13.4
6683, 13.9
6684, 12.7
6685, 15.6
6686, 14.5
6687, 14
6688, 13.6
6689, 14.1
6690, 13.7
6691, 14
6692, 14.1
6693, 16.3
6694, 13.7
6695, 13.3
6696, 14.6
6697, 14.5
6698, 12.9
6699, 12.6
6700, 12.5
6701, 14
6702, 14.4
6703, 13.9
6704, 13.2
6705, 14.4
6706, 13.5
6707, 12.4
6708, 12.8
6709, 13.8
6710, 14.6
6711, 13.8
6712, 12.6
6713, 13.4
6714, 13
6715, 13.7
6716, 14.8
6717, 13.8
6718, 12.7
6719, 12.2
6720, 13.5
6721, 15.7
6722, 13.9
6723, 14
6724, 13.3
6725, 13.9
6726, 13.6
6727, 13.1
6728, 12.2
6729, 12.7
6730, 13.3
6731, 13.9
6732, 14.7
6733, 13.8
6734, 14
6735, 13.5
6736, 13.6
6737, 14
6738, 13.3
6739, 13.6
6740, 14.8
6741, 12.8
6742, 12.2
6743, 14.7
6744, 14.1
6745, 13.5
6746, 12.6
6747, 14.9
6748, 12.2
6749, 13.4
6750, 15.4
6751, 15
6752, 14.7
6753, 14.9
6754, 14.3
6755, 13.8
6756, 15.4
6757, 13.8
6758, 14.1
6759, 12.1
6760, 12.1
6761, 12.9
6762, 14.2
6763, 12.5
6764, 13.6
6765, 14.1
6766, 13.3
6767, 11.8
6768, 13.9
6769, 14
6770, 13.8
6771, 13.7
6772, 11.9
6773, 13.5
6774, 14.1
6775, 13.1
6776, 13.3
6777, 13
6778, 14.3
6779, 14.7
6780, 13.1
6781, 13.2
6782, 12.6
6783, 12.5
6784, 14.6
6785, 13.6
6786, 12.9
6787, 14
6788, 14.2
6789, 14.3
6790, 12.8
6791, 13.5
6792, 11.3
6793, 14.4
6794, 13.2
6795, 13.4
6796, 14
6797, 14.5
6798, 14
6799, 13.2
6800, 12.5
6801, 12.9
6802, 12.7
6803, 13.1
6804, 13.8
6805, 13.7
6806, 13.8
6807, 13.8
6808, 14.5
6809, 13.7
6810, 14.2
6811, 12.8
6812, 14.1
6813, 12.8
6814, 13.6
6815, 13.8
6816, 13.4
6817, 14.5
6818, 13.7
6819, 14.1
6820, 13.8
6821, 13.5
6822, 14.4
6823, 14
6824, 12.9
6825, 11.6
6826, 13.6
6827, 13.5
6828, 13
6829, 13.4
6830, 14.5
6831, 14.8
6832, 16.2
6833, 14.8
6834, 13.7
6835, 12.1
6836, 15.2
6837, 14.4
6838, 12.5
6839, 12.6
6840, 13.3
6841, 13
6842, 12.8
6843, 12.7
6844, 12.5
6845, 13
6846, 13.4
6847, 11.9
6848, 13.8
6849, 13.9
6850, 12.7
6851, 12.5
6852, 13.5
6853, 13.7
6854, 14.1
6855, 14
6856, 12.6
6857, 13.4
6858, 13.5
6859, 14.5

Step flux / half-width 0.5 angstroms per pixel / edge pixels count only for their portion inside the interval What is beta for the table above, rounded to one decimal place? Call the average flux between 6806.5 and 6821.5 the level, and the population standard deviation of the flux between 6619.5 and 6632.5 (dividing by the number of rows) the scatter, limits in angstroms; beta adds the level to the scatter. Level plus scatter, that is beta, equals 14.7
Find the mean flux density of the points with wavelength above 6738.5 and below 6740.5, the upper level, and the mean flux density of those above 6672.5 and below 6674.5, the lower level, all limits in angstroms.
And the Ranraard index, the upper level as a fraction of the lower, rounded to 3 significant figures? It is 1.08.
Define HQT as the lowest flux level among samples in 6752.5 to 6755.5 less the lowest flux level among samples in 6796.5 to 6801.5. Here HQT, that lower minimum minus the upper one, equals 1.3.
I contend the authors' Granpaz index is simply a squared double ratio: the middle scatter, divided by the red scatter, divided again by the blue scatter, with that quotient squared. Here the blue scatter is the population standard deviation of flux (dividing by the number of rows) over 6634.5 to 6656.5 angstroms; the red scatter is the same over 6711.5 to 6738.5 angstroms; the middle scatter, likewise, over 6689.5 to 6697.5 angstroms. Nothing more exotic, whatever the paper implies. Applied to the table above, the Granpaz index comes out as 1.2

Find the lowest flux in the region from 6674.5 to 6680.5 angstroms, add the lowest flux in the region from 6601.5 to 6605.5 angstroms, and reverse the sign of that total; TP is -26.8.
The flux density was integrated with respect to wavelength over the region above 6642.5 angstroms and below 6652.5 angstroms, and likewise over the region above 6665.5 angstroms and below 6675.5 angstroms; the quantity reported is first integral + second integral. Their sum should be 267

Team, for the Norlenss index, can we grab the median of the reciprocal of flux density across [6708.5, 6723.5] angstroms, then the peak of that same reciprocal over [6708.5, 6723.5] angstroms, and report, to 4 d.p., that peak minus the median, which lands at 0.0095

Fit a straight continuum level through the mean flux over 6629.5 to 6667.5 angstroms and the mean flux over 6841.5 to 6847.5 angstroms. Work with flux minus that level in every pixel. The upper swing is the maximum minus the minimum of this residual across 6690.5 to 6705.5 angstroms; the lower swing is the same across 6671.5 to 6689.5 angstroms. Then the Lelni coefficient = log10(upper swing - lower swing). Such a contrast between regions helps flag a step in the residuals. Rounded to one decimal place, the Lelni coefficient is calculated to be -0.1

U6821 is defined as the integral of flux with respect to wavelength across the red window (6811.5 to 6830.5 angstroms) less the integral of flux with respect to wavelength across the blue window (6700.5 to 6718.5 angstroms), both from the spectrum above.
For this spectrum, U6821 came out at 13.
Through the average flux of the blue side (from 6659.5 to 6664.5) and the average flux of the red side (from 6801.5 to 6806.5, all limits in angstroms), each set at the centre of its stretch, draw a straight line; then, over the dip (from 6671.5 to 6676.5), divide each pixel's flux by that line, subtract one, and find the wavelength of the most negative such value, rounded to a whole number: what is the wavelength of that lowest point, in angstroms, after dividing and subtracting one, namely 6673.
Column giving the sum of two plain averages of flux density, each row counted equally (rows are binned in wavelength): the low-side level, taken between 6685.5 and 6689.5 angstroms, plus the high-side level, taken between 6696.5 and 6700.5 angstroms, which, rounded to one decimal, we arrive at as 27.2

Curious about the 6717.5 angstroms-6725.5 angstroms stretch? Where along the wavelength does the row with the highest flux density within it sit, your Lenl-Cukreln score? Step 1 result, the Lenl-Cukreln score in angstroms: 6721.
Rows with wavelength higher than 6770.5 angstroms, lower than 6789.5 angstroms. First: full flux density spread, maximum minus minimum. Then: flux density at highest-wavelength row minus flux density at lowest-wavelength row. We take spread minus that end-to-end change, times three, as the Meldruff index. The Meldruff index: 6.6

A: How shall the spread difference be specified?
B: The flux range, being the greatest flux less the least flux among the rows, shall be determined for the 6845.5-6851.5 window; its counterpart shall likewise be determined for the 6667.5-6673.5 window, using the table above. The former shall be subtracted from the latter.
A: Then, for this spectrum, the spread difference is 1.1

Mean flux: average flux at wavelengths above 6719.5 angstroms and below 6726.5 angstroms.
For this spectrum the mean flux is 14.0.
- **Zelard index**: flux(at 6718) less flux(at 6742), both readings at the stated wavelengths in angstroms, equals 0.50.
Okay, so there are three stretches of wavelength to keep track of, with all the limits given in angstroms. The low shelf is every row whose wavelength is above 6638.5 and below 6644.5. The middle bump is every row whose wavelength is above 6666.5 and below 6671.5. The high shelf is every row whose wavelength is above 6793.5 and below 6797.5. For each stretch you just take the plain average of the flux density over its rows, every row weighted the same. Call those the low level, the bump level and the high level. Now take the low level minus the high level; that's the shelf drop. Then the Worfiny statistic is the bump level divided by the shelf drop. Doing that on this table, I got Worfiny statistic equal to 71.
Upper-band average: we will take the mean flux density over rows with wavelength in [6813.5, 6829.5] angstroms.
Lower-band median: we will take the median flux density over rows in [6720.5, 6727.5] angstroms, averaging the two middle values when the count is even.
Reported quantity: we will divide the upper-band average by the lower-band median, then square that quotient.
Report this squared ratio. 0.95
